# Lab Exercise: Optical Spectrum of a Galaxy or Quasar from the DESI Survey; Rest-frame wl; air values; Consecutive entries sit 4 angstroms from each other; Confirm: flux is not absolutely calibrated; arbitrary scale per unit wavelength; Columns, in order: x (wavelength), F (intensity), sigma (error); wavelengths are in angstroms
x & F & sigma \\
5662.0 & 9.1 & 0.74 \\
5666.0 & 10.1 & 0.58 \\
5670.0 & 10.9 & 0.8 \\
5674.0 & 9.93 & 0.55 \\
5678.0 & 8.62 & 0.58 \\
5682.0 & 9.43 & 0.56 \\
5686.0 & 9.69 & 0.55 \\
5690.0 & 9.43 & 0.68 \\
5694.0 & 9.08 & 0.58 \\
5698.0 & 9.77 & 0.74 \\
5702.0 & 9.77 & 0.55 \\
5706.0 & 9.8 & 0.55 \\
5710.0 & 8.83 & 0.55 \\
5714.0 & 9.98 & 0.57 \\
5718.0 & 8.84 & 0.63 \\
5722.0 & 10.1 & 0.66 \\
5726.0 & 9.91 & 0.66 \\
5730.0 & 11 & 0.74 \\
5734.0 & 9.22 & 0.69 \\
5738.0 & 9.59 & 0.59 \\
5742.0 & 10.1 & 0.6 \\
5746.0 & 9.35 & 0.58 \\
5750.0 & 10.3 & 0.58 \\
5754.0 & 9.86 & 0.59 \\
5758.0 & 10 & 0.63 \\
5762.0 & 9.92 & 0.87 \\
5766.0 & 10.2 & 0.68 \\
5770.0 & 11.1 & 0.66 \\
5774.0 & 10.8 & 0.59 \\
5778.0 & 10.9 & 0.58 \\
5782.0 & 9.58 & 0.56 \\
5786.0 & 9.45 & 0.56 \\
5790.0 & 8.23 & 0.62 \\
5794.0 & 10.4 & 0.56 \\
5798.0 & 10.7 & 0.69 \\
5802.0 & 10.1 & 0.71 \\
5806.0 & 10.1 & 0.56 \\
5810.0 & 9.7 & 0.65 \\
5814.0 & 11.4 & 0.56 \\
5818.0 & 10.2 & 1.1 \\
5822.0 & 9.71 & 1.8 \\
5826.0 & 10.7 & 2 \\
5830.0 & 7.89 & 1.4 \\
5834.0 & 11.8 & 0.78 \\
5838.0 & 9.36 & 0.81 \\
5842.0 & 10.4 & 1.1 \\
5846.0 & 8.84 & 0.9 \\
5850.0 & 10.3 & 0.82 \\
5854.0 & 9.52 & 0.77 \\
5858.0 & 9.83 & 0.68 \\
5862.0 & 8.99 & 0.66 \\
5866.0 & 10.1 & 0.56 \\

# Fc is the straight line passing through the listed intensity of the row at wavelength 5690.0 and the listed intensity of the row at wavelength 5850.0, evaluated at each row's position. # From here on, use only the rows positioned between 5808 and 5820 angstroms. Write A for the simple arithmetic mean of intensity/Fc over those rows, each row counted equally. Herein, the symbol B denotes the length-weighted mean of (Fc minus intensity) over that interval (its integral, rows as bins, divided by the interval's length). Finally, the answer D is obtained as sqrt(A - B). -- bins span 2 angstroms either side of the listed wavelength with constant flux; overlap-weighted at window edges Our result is 1.17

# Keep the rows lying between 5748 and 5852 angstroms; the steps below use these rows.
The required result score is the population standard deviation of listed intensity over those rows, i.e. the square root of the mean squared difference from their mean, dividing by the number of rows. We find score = 0.86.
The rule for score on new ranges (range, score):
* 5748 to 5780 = 0.45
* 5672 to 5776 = 0.60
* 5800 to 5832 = 0.94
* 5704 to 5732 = 0.70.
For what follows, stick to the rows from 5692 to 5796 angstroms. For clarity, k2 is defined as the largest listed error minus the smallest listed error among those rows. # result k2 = 0.3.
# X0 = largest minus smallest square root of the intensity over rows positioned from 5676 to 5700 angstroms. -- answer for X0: 0.19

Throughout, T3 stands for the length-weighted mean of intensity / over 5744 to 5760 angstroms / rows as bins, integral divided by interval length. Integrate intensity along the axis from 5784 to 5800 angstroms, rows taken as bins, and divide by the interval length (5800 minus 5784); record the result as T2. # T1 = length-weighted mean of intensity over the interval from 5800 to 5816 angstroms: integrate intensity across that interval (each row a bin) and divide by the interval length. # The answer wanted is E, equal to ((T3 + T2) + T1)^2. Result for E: 894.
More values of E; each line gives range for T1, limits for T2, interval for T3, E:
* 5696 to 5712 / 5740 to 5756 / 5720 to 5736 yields 870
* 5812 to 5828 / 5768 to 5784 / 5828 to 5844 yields 959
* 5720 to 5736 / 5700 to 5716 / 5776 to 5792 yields 852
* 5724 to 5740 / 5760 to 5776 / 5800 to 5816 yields 946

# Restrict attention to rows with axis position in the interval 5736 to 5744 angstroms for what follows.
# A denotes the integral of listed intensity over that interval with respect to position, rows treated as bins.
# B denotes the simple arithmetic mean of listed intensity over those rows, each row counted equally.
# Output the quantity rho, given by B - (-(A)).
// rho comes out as 88.6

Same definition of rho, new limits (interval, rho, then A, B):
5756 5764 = 89.6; 79.7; 10.0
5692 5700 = 84.8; 75.4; 9.4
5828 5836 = 88.6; 78.8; 9.8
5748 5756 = 90.7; 80.6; 10.1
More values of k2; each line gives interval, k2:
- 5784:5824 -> 1.2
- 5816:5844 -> 1.2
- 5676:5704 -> 0.2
